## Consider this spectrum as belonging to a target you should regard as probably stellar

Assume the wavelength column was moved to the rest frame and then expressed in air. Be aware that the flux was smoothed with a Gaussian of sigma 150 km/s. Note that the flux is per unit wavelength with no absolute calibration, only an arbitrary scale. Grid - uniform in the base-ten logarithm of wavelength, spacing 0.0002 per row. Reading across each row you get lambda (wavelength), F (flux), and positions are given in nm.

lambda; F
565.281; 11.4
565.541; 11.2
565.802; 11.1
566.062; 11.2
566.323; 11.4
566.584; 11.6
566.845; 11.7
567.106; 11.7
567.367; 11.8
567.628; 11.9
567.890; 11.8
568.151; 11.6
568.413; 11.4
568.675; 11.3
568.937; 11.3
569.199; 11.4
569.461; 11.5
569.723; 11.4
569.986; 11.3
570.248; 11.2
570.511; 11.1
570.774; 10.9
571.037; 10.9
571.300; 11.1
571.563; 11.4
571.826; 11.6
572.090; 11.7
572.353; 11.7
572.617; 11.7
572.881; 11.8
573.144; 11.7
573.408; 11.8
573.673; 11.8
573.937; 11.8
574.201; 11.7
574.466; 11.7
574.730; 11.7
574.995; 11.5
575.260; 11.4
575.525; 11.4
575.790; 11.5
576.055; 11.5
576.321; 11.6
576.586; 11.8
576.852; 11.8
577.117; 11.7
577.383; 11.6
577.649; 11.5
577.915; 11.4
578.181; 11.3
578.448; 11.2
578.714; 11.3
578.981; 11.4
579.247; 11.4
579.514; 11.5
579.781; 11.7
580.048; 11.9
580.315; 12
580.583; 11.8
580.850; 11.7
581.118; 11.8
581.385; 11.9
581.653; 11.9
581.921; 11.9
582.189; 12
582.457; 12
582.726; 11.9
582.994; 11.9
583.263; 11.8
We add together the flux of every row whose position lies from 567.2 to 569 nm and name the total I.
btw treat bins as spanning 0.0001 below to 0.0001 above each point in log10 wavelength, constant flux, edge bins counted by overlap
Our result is 81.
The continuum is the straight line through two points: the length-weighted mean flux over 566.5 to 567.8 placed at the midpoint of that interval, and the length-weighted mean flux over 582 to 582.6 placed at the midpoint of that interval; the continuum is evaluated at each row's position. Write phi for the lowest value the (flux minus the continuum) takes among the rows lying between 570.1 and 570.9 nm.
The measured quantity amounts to -0.90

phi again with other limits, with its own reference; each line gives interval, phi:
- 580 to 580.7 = -0.15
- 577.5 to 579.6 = -0.72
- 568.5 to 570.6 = -0.70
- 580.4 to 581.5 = -0.26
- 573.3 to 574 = -0.05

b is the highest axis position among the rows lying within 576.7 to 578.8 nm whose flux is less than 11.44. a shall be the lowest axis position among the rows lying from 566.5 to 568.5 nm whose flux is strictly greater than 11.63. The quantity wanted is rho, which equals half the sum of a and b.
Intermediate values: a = 566.845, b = 578.714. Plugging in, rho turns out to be 572.78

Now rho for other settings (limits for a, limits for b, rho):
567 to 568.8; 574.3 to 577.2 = 571.32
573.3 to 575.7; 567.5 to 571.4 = 572.35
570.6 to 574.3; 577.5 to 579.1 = 575.54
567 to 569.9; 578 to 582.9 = 573.18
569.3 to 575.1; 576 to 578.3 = 575.14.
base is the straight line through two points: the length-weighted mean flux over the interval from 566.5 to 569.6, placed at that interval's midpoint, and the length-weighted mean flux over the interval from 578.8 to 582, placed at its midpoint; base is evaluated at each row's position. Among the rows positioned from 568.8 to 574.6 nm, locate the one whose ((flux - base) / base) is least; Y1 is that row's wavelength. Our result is 571.037 nm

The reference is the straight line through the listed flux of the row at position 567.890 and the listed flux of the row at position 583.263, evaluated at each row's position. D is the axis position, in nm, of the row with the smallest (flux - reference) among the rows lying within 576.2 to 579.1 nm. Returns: 578.448 nm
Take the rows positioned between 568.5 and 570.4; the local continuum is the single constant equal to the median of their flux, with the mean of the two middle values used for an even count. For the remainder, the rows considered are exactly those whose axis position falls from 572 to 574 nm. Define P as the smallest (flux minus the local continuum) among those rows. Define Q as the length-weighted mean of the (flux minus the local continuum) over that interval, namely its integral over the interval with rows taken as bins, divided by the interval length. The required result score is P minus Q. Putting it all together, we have -0.05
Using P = 0.4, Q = 0.4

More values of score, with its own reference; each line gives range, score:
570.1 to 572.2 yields -0.33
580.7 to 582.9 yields -0.19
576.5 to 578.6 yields -0.33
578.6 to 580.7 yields -0.33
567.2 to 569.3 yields -0.27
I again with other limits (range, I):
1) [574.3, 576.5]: 92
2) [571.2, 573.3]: 93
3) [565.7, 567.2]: 69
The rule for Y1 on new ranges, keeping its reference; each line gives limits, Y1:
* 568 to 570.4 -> 570.248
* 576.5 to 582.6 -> 578.448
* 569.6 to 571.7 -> 571.037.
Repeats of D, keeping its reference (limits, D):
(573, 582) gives 578.448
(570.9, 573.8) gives 571.037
